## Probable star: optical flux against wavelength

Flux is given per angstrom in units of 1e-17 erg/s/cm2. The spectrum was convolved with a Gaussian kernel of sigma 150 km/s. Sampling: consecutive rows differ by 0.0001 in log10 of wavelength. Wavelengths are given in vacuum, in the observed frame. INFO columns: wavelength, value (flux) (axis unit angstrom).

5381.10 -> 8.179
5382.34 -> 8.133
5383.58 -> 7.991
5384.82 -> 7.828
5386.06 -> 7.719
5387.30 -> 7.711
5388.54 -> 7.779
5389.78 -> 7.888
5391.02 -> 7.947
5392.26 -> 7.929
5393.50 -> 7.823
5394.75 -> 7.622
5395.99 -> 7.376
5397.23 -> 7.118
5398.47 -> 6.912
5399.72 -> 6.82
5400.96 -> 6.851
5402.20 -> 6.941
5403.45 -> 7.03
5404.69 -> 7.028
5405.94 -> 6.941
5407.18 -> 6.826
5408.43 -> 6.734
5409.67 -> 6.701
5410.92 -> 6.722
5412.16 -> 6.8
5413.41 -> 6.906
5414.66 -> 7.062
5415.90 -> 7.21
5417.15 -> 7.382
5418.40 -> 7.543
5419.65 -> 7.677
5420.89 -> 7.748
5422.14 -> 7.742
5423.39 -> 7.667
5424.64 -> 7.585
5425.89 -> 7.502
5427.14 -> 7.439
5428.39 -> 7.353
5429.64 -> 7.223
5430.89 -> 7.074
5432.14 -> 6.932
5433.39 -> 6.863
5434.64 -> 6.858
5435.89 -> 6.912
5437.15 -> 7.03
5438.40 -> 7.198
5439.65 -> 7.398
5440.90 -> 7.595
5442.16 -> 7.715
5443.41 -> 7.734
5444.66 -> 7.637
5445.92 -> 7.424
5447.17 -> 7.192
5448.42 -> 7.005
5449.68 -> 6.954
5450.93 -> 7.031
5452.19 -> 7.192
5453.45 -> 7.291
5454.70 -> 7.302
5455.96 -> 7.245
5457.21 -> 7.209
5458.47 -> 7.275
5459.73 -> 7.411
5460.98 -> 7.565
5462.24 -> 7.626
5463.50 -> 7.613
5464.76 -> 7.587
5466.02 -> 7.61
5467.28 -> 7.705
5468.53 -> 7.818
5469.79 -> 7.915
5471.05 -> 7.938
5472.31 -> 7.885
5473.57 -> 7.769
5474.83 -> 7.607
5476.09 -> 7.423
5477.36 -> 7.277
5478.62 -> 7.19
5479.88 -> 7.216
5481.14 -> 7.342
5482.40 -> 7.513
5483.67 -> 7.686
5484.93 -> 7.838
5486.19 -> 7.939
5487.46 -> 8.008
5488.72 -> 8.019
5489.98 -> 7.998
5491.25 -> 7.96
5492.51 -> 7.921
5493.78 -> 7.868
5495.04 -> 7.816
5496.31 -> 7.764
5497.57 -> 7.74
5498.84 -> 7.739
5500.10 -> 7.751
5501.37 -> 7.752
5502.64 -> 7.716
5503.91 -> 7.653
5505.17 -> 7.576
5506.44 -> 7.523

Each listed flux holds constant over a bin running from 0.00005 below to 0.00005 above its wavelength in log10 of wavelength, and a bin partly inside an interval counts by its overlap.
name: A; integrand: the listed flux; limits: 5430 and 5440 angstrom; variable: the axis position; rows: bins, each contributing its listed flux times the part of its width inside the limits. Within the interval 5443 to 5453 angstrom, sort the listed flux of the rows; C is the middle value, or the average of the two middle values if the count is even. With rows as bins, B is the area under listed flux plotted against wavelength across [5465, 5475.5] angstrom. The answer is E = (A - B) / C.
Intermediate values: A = 70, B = 82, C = 7.2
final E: -1.6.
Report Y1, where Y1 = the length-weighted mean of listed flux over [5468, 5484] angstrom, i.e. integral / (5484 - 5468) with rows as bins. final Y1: 7.6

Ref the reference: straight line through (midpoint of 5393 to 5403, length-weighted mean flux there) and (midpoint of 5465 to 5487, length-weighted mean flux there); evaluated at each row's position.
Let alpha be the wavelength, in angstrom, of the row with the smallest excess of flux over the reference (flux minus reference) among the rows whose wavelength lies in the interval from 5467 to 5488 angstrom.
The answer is 5478.62 angstrom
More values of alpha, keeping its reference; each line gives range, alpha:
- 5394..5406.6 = 5399.72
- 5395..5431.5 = 5409.67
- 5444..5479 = 5449.68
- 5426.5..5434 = 5433.39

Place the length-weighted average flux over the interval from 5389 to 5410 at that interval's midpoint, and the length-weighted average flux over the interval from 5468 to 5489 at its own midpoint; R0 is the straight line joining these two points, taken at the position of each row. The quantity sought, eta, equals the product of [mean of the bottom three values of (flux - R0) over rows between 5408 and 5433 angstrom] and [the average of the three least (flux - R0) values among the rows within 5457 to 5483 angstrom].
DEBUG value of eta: 0.24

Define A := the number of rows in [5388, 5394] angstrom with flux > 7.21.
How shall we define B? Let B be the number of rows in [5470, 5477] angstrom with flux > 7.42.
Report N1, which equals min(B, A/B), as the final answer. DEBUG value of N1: 1.0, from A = 5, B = 5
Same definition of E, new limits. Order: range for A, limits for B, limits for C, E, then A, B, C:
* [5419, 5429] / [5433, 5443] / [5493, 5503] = 0.5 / 76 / 72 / 7.8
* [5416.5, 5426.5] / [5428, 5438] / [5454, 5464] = 0.8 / 76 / 70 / 7.4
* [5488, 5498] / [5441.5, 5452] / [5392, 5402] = 0.3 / 79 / 77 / 7.2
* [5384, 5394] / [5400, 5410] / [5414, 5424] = 1.2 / 78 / 69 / 7.6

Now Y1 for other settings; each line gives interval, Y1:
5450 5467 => 7.4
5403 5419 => 7.0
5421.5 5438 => 7.2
